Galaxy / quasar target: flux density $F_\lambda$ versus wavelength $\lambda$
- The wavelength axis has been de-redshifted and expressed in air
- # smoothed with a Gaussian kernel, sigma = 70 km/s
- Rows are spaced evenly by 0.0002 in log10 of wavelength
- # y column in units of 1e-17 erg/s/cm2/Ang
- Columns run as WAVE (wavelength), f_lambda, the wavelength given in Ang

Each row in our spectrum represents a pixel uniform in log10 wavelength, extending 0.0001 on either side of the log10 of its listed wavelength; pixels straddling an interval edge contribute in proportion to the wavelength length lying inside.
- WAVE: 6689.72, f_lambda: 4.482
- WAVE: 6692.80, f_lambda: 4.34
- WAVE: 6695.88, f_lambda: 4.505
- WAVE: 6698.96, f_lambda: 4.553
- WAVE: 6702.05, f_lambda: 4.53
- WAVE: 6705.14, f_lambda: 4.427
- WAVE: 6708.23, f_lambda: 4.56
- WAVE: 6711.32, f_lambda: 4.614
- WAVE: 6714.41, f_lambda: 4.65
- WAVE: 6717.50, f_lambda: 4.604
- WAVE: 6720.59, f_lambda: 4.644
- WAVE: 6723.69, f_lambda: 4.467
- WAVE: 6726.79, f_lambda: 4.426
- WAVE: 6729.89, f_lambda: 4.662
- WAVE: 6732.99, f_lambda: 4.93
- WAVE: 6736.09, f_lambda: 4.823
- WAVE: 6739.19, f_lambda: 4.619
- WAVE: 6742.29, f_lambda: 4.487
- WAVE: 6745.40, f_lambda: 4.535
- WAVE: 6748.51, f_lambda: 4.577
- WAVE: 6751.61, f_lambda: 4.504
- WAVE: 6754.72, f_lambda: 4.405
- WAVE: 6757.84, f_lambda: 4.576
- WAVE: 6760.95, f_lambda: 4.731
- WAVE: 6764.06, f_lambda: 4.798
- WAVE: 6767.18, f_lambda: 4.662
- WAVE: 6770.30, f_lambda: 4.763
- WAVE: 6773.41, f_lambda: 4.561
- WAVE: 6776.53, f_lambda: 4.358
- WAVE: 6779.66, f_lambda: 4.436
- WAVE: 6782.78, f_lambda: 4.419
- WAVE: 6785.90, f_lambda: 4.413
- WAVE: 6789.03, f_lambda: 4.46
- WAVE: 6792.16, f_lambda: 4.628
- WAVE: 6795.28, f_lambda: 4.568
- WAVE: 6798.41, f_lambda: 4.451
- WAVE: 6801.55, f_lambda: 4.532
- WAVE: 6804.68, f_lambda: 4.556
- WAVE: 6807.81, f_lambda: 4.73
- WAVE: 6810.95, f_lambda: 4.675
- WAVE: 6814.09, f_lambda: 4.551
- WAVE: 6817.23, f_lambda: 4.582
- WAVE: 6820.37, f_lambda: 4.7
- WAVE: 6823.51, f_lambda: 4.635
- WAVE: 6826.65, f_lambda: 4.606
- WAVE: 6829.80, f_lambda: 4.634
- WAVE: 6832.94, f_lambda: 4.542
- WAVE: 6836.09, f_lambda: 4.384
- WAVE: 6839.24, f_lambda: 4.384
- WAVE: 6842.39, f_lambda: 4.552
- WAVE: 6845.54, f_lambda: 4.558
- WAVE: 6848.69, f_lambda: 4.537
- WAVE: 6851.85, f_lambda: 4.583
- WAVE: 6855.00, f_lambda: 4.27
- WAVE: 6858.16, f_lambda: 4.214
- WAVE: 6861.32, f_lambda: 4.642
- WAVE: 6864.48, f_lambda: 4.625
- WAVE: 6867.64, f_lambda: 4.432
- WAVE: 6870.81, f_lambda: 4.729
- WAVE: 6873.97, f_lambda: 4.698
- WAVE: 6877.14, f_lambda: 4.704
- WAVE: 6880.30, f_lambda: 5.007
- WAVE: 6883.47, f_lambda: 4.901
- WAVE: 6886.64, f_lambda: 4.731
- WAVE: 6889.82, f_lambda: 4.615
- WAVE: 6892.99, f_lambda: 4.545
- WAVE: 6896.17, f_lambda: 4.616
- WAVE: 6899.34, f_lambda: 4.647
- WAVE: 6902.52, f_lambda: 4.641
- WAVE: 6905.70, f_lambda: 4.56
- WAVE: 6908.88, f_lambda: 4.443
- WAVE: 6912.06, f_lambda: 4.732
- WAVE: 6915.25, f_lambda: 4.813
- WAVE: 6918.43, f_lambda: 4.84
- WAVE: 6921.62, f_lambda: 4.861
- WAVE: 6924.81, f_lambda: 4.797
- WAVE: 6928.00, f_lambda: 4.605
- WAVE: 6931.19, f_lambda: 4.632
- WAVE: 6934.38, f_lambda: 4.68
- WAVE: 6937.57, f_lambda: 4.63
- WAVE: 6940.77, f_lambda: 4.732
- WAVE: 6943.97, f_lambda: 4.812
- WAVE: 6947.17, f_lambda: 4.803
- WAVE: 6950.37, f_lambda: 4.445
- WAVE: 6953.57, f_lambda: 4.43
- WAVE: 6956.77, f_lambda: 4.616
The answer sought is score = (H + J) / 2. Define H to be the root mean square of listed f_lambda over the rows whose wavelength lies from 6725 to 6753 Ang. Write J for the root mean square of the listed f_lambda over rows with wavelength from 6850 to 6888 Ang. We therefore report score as 4.63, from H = 4.62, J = 4.63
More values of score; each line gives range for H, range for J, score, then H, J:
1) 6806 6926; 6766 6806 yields 4.58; 4.63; 4.52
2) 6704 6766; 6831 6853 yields 4.56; 4.60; 4.51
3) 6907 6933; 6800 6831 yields 4.67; 4.72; 4.62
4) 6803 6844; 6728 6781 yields 4.60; 4.58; 4.62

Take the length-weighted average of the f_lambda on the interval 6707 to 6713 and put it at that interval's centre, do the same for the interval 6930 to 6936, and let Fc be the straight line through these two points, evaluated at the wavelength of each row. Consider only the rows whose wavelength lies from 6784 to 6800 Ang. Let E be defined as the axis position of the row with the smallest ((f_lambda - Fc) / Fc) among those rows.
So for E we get 6785.90 Ang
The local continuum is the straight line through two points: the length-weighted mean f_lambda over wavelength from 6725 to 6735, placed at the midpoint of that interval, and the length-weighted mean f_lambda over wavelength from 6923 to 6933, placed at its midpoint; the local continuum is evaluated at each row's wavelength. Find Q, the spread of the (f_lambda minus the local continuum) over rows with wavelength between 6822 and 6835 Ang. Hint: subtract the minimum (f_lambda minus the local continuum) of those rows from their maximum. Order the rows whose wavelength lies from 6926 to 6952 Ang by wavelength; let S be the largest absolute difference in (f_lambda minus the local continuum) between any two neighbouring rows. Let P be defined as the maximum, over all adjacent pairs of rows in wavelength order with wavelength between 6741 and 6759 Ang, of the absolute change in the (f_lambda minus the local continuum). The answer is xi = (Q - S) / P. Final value -1.55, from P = 0.171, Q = 0.09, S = 0.36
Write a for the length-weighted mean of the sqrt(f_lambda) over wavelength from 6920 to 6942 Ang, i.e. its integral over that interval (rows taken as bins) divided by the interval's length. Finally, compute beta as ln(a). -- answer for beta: 0.774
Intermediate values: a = 2.17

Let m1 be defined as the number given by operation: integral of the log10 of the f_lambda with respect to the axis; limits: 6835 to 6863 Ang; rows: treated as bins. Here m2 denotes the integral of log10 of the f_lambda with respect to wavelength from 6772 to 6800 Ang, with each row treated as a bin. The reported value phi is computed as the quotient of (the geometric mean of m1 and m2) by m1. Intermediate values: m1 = 18.2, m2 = 18.2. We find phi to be 1.00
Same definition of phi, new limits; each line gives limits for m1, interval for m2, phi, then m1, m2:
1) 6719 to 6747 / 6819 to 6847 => 1.00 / 18.6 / 18.4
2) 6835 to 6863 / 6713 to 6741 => 1.01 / 18.2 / 18.7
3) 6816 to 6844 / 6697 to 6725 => 1.00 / 18.4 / 18.5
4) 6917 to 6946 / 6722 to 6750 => 0.97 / 19.6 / 18.6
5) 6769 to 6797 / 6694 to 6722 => 1.00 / 18.3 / 18.5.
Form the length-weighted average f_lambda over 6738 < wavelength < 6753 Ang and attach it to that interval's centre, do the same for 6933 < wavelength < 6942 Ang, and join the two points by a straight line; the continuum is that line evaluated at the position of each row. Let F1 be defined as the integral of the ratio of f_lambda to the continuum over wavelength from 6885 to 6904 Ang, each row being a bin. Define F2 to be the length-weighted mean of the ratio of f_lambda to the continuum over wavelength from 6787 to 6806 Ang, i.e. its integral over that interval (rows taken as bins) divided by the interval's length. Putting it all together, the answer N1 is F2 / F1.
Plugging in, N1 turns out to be 0.0522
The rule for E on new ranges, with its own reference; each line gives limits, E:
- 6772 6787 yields 6776.53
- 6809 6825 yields 6814.09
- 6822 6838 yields 6836.09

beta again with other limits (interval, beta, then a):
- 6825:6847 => 0.755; 2.13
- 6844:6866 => 0.751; 2.12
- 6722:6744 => 0.766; 2.15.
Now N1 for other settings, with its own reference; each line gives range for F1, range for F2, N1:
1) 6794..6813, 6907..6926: 0.0536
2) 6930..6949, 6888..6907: 0.0517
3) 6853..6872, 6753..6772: 0.0555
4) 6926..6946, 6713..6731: 0.0504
